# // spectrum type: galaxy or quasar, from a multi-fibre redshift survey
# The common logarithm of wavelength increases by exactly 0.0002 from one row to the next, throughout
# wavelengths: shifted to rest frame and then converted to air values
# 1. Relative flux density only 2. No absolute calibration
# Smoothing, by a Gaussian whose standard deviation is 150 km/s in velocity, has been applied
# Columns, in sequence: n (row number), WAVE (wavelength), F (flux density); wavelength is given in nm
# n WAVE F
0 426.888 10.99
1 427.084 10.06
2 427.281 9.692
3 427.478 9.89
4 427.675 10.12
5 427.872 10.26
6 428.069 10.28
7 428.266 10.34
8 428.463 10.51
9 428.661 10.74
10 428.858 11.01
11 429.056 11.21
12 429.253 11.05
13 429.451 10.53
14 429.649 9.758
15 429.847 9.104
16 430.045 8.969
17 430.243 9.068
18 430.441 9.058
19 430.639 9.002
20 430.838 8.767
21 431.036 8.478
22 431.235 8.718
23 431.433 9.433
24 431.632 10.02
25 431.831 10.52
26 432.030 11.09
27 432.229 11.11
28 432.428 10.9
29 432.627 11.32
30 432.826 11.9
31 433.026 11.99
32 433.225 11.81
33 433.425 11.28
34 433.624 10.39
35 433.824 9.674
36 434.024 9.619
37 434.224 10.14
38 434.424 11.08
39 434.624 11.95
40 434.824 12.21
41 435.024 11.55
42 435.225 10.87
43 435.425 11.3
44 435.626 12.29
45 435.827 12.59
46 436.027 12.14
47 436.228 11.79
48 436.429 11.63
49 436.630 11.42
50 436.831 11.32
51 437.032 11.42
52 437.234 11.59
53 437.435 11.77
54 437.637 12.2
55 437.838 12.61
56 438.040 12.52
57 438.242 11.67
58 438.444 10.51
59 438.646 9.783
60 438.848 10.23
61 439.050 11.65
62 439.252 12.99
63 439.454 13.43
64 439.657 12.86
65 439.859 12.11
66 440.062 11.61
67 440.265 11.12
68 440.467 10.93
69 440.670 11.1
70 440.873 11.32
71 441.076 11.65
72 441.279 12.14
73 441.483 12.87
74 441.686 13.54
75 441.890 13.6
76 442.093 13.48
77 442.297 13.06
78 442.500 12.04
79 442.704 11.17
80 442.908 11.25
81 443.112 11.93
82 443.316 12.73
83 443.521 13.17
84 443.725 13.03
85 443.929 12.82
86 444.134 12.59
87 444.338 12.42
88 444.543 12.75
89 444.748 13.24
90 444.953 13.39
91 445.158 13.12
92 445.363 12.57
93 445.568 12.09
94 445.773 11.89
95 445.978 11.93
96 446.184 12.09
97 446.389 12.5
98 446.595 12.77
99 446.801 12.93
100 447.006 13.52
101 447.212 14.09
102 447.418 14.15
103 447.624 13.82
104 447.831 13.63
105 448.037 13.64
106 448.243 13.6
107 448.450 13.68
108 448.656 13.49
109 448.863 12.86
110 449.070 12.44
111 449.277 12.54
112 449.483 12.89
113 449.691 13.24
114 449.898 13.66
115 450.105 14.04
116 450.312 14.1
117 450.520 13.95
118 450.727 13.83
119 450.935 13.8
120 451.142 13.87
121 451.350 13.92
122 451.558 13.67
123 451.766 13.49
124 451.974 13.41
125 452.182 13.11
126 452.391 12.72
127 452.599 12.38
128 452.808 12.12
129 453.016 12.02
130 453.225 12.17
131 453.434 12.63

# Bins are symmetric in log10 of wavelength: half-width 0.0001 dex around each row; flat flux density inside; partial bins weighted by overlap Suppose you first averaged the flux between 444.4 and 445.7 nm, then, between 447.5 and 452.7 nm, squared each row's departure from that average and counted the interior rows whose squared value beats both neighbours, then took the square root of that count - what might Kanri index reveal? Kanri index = 2.24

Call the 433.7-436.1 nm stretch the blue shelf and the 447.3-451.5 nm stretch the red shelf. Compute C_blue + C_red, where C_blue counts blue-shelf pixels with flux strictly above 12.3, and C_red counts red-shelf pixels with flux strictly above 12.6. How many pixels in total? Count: 19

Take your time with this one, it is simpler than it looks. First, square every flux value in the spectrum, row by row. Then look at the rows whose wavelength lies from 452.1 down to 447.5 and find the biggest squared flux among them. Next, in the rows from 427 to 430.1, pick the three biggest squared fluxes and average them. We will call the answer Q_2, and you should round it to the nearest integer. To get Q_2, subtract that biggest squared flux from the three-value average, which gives -76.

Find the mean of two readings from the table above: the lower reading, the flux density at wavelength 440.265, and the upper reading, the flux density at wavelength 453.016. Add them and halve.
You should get 11.6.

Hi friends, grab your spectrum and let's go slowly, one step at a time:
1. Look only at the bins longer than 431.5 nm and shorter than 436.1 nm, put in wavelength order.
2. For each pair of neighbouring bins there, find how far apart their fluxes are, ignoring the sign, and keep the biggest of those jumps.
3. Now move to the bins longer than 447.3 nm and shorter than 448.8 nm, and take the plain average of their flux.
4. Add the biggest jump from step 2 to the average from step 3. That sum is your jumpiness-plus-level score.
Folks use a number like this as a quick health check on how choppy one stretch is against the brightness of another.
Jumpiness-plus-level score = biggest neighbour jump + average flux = 14.7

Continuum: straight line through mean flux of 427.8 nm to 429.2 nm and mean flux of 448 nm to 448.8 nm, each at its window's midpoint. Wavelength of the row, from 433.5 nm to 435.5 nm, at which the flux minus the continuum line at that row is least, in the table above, 434.024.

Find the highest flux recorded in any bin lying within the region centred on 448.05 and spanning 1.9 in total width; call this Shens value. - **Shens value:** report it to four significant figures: 14.15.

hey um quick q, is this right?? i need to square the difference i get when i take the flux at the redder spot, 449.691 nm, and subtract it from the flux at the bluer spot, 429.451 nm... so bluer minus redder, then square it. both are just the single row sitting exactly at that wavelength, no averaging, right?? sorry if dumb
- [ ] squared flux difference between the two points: 7.3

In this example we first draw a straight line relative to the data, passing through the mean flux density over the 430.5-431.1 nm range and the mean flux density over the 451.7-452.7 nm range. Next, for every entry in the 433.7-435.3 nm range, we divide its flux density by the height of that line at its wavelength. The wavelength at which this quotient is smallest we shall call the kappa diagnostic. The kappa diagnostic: 434.024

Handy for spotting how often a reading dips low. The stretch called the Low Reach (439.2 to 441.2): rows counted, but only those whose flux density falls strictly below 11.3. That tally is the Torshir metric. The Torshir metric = 3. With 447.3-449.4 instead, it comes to 0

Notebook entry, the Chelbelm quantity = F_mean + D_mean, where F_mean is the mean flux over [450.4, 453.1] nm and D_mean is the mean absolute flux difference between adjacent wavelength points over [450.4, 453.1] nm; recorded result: 13.4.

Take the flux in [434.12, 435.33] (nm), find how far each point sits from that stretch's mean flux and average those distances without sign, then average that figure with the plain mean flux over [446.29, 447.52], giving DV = 6.97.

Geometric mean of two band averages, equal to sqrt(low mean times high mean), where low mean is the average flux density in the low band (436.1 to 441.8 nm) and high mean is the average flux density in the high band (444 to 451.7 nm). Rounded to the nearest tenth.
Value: 12.5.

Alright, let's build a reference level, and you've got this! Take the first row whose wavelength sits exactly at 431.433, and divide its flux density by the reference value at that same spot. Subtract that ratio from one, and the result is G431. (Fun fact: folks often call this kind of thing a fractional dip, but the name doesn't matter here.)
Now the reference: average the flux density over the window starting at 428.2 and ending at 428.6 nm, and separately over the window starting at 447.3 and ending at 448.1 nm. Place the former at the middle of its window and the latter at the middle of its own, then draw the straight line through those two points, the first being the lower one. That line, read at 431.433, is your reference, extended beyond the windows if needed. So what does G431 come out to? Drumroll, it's 0.14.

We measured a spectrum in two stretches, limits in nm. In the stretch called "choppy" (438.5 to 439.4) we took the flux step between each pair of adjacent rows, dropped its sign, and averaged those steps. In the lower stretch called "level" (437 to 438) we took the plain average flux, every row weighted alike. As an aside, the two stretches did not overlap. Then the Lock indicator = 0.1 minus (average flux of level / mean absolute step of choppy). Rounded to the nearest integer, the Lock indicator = -11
